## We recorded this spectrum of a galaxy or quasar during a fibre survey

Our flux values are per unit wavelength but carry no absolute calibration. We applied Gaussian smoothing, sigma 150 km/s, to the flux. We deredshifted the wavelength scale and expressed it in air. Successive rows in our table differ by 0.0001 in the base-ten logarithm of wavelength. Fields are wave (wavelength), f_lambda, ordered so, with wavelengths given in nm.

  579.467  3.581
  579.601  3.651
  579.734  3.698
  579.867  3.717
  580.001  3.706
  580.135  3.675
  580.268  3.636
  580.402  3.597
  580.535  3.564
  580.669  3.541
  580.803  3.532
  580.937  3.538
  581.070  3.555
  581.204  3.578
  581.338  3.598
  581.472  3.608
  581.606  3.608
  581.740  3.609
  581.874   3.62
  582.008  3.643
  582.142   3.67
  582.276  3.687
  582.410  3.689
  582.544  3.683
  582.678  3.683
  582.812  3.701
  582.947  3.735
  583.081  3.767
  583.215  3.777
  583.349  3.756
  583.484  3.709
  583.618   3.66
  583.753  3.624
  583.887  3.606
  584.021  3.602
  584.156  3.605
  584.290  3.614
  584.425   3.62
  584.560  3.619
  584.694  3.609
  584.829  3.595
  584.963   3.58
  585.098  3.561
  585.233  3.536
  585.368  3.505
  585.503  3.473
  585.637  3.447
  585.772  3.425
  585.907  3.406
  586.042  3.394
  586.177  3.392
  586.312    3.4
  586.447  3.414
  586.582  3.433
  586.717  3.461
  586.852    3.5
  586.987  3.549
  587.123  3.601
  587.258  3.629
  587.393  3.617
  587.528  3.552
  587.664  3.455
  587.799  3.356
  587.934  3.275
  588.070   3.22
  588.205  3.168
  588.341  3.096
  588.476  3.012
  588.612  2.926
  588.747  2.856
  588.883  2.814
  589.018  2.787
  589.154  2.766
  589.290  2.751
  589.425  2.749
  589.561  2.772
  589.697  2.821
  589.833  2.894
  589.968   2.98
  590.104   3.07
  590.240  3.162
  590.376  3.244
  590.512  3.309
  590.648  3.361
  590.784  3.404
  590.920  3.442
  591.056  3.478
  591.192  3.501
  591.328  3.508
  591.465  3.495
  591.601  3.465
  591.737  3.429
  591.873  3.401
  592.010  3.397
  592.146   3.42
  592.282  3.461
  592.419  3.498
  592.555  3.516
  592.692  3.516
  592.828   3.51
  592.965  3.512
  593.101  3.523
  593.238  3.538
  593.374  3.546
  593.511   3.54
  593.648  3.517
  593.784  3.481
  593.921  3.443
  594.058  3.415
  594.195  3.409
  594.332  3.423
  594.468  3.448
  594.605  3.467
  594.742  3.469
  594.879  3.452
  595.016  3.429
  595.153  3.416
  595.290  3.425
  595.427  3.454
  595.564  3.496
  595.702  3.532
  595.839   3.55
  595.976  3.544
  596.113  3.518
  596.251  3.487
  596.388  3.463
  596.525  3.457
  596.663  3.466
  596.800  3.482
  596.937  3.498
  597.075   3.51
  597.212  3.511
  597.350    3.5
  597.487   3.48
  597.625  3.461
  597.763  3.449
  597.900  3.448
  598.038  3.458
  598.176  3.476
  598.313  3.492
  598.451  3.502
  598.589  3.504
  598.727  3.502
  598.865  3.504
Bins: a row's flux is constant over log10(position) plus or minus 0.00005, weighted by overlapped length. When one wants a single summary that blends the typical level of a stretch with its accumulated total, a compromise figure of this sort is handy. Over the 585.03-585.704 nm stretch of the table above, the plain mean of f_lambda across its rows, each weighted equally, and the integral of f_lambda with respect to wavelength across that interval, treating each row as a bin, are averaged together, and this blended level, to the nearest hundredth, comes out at 2.93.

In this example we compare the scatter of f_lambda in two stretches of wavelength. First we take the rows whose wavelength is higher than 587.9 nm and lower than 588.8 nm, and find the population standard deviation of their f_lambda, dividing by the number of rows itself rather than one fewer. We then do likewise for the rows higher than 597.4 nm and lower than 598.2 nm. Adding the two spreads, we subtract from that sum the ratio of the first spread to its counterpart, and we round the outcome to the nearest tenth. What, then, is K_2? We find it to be -11.5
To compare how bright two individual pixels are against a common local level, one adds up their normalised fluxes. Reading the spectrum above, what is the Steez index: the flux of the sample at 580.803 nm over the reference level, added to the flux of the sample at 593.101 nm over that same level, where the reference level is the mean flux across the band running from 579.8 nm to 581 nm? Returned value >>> 1.95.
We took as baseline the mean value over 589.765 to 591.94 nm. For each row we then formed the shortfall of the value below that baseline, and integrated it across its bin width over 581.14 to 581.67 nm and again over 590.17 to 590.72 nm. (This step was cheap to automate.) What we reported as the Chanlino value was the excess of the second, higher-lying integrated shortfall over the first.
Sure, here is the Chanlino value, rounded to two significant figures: 0.18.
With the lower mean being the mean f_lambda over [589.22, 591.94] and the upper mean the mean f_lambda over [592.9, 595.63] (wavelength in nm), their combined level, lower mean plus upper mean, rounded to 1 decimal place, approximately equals 6.7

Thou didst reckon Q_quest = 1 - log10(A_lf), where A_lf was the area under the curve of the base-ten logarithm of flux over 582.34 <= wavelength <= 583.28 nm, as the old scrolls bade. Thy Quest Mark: 1.271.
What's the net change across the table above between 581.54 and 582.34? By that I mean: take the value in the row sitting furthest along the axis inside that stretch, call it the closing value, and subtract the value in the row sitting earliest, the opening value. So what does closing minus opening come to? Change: 0.1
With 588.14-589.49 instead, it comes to -0.4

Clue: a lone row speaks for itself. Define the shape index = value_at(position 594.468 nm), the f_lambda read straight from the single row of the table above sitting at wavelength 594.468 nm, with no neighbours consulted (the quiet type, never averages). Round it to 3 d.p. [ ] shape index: 3.448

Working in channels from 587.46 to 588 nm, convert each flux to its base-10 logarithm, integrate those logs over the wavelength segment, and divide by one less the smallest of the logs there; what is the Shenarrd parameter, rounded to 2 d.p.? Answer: 0.59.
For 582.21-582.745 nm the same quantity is 0.70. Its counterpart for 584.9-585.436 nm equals 0.65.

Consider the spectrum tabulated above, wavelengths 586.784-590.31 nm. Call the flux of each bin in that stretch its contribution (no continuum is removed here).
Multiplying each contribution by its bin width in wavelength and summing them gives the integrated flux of 11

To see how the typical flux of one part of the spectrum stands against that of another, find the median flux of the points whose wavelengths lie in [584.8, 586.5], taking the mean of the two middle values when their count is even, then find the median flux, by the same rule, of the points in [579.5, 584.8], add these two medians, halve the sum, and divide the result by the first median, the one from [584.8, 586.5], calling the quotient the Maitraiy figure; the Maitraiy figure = 1.03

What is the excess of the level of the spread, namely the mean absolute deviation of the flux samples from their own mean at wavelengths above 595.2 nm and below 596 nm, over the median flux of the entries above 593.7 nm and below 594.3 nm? -3.39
